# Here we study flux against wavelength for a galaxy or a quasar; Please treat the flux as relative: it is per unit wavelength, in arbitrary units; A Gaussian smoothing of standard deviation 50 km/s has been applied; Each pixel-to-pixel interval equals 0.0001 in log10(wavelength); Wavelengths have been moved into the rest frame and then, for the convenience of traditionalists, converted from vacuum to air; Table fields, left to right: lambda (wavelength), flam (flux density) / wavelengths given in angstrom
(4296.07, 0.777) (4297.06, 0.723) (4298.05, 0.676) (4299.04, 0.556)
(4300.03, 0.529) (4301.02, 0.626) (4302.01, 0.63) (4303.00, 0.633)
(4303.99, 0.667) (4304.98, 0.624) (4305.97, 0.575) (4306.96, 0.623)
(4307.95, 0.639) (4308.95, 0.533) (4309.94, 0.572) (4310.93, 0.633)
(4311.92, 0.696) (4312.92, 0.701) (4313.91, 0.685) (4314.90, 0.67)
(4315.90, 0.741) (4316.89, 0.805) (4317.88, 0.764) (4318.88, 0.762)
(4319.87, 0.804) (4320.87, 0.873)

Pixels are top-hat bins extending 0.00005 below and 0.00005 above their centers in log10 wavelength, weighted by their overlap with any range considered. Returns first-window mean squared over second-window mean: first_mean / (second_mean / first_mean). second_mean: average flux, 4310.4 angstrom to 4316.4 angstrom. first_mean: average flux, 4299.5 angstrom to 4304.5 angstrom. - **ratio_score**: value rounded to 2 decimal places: 0.55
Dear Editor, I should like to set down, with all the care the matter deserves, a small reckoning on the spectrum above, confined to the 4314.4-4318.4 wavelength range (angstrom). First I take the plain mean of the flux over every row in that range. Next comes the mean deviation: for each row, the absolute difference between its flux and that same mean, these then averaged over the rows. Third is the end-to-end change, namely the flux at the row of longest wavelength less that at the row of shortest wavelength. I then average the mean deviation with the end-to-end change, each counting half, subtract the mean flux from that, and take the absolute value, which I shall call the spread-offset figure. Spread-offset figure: 0.68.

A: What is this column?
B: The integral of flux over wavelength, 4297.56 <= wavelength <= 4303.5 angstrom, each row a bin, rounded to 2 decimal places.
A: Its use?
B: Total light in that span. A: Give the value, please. 3.61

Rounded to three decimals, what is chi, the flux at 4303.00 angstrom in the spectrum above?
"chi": 0.633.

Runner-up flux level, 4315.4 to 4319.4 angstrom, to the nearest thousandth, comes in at 0.764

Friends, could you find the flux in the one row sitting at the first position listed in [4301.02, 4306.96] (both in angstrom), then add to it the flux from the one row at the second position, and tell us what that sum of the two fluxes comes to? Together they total 1.25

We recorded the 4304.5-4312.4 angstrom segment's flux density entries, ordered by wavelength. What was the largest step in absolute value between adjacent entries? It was 0.11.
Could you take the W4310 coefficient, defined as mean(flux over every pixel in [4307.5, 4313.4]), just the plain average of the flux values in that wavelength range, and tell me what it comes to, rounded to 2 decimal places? 0.63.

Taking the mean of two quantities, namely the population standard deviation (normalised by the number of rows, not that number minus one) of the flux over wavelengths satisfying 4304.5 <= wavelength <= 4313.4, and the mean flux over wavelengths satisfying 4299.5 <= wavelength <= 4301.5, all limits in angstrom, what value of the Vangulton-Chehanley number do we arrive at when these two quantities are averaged 0.315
